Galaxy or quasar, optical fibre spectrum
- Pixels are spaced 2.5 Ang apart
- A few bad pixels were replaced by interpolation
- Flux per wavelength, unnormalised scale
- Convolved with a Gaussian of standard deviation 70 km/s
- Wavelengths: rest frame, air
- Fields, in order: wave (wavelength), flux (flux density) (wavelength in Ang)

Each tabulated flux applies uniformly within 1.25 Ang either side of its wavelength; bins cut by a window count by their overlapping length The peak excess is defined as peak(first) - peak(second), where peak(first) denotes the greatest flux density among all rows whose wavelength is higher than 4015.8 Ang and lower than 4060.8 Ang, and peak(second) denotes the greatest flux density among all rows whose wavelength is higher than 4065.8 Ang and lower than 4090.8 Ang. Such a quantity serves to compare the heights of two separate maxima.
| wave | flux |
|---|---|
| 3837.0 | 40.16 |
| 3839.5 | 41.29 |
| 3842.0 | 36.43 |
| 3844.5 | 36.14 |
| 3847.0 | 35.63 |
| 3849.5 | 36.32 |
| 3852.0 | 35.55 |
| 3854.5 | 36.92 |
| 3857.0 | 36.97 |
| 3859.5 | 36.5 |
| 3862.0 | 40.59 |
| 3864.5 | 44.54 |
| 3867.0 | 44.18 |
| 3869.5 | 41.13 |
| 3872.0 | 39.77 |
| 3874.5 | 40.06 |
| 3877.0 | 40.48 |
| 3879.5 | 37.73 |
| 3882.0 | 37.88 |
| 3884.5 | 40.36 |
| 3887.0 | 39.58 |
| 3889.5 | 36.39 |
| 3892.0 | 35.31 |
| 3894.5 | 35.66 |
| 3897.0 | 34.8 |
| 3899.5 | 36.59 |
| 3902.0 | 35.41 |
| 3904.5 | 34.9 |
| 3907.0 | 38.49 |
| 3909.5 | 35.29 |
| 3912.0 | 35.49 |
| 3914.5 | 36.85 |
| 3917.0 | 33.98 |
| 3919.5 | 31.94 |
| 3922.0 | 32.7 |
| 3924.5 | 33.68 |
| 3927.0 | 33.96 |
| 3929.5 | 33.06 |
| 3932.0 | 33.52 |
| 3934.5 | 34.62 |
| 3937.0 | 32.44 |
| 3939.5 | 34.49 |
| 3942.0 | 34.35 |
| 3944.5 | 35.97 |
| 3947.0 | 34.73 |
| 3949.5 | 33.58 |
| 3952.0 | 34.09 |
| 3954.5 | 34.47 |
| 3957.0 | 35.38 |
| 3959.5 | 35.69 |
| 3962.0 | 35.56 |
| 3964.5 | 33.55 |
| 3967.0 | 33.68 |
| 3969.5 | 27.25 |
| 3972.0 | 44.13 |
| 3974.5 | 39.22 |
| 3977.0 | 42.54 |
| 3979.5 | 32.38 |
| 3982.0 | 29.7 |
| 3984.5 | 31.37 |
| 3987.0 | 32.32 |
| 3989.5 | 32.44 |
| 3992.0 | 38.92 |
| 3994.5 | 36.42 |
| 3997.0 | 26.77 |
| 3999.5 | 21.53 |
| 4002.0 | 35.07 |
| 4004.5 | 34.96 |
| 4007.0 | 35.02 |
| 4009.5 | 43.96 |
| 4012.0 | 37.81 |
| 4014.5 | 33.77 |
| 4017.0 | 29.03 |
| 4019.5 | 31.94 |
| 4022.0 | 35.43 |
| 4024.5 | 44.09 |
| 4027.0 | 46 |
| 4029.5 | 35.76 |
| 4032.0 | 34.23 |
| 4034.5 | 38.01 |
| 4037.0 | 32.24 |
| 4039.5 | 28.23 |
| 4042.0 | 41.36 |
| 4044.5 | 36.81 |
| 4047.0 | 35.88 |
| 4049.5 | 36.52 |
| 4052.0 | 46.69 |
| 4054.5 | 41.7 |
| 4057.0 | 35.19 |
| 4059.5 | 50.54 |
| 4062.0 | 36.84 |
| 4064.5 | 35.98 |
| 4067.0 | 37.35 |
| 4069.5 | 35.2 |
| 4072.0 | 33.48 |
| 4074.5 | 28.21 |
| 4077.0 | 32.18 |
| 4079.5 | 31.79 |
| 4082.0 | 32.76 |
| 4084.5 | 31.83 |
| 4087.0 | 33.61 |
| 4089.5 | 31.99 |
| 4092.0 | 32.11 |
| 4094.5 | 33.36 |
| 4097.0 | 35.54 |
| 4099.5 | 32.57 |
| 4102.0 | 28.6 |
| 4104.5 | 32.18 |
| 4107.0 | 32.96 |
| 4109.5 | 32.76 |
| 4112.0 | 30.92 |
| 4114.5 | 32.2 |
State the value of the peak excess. 13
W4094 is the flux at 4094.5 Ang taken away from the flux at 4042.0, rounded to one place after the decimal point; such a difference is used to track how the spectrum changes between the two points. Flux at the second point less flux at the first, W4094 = 8.0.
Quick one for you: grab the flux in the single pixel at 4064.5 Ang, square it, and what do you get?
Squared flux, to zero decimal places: 1295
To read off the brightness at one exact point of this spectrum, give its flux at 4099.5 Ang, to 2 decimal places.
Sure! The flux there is 32.57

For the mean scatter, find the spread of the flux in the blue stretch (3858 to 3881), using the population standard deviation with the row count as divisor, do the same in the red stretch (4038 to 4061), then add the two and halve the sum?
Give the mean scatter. 4.4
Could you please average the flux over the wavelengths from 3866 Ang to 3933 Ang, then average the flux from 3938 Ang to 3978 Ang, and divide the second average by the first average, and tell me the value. 0.97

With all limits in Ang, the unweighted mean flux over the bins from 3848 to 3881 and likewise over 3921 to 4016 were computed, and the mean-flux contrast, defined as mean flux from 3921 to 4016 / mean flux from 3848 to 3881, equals 0.87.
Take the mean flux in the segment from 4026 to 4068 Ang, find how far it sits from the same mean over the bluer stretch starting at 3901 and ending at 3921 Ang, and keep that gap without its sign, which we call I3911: 2.9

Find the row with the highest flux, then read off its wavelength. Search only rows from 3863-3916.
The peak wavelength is 3864.5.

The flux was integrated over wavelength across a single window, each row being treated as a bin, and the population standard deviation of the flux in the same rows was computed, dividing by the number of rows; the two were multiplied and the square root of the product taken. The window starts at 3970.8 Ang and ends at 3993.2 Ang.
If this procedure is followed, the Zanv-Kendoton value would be 64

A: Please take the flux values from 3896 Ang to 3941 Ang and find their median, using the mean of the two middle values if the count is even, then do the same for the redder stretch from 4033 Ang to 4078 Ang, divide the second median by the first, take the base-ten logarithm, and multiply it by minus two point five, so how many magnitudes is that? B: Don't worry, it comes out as -0.052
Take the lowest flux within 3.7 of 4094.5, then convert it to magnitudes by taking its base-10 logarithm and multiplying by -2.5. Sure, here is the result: -3.77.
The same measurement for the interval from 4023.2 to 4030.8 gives -3.88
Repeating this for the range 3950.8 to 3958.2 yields -3.83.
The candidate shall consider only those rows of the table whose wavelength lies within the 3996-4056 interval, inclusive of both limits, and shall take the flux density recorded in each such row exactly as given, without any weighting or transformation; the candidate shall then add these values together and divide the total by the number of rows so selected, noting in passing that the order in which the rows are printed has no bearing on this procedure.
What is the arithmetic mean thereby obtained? 36.0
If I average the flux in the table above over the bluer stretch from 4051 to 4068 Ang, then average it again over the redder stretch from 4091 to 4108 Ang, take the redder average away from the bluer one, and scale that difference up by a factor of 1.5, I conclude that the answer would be 12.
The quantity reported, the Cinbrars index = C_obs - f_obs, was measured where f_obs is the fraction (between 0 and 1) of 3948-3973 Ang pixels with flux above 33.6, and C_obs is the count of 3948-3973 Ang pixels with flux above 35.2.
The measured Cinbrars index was 3.3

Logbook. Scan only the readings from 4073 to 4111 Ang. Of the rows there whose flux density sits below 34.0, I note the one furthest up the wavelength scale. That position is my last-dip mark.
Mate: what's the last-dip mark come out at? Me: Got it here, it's 4109.5 Ang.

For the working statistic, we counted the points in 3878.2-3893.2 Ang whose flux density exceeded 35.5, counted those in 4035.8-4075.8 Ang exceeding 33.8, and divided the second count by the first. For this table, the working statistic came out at 2.4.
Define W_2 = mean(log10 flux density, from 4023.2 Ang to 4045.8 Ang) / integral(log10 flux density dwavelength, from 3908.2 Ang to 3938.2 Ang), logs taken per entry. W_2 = 0.034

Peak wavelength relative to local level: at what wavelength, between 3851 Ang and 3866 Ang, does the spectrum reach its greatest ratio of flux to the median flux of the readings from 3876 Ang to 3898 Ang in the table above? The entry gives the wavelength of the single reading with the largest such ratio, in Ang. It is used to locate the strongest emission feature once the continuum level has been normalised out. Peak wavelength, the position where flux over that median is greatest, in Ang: 3864.5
